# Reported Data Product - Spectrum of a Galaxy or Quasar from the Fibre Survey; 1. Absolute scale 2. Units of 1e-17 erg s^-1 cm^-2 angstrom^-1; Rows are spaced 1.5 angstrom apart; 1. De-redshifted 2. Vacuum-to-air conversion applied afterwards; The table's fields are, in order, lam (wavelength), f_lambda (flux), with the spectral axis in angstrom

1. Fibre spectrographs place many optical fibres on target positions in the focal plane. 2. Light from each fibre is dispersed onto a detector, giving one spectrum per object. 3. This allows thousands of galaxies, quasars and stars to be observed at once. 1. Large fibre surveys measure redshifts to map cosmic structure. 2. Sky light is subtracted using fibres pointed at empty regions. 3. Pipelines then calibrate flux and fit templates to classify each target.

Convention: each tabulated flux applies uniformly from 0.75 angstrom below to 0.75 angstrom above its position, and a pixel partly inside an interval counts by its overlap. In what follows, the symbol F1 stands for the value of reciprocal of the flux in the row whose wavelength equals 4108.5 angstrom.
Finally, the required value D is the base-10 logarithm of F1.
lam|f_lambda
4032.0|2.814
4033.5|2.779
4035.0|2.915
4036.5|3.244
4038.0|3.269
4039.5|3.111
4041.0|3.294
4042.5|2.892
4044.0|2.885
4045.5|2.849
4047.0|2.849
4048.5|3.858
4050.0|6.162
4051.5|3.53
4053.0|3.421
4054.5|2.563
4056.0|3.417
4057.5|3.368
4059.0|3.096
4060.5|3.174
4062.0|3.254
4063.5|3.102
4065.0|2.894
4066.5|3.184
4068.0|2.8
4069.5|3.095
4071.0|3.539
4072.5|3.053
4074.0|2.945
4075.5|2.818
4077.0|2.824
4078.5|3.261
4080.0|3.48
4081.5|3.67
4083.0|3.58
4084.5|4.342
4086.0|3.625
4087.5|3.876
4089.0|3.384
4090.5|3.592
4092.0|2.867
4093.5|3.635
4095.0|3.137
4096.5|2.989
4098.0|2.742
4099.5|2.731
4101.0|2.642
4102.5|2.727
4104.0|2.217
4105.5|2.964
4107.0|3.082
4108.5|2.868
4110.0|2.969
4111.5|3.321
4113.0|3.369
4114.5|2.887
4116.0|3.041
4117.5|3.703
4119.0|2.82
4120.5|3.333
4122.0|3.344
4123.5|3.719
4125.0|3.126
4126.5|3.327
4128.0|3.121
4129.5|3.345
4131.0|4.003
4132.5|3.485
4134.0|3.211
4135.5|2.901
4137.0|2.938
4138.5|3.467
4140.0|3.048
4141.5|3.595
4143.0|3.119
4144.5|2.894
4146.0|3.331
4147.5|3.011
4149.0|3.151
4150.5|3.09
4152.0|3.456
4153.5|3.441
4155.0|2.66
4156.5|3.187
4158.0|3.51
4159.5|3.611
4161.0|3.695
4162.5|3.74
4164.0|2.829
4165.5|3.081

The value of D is -0.46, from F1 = 0.349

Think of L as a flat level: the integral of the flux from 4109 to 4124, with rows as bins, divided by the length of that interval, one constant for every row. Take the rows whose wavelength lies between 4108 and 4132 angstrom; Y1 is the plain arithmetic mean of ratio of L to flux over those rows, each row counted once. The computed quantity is 1.00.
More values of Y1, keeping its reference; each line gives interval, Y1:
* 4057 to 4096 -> 0.99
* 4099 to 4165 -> 1.03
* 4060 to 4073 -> 1.04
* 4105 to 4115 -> 1.06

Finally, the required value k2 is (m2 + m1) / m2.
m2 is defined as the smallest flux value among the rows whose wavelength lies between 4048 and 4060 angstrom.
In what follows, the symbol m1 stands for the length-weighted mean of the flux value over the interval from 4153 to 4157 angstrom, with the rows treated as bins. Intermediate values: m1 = 3.07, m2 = 2.563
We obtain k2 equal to 2.20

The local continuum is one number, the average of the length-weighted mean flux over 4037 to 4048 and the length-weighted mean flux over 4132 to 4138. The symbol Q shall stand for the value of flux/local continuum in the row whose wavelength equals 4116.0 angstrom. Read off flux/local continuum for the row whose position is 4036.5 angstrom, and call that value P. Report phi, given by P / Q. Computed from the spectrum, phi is 1.07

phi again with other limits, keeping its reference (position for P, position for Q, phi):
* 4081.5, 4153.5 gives 1.07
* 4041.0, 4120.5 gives 0.99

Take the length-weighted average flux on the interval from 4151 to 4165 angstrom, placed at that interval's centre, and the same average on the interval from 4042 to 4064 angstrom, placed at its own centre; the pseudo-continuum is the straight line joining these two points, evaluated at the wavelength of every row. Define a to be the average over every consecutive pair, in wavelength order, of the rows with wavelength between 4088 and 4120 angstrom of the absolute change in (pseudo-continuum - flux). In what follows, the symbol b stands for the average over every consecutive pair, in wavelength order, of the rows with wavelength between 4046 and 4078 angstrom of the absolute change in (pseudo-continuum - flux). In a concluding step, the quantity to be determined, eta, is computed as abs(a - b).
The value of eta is 0.185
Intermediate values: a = 0.35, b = 0.54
